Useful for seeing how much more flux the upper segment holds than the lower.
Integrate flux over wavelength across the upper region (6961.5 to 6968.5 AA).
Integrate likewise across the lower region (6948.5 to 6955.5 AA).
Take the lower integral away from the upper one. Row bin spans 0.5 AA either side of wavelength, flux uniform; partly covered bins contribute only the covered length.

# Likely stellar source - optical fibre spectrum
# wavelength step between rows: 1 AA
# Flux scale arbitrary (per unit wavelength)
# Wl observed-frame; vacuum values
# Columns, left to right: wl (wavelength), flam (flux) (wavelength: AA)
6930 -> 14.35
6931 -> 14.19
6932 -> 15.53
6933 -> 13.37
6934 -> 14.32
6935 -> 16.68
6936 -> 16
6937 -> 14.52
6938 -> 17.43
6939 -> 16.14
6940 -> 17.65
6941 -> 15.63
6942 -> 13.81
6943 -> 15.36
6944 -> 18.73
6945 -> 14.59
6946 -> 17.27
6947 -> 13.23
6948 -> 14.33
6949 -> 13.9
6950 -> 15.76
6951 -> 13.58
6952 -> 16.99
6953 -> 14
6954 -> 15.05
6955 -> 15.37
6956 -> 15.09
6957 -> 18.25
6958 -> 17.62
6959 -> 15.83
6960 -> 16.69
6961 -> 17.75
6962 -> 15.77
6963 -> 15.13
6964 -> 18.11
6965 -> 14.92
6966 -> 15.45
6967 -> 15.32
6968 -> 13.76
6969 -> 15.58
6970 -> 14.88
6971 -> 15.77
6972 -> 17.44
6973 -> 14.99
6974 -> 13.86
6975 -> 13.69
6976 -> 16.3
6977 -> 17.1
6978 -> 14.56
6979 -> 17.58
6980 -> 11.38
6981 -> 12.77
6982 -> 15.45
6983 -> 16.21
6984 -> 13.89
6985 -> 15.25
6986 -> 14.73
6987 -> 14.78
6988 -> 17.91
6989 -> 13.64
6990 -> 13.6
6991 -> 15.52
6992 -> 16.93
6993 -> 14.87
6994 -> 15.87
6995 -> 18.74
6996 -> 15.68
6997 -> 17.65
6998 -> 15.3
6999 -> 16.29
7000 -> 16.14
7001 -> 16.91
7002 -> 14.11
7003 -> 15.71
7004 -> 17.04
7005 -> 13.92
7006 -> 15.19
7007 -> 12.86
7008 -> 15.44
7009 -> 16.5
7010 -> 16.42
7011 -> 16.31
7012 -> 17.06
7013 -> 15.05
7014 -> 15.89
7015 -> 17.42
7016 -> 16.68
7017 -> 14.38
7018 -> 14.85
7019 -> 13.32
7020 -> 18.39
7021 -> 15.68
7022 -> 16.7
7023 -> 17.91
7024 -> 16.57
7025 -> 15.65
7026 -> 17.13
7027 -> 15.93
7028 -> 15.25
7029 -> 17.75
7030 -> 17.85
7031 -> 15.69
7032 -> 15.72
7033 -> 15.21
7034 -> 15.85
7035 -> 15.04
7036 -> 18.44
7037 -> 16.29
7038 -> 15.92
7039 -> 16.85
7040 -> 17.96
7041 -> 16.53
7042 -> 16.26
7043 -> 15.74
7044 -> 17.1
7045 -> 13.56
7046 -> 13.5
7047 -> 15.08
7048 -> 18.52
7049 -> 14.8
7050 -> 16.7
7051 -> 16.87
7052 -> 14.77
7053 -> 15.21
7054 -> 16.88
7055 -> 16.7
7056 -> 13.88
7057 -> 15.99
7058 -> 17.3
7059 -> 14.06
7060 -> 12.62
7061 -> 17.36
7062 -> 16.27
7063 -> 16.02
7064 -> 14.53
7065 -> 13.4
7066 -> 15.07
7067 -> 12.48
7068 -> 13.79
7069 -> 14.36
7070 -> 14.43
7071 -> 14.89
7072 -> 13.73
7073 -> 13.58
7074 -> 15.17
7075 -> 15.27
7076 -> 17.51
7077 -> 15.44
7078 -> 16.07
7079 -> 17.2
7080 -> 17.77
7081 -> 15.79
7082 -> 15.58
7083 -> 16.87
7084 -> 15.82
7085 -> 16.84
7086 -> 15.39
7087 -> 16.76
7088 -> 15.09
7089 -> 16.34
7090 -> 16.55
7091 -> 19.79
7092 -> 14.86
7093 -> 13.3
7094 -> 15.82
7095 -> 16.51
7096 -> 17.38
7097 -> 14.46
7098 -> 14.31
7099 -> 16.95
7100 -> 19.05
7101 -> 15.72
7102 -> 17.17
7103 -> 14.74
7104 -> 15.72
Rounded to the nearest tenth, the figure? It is 3.8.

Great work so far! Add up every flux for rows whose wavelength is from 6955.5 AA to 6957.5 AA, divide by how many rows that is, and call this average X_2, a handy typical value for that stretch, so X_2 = 16.7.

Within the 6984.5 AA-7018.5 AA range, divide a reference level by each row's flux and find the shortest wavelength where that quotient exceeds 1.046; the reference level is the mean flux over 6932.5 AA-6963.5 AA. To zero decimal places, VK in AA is 6986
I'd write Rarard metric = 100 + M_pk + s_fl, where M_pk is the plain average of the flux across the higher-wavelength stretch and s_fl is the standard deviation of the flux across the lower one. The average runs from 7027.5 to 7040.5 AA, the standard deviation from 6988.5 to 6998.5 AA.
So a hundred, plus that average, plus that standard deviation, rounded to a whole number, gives 118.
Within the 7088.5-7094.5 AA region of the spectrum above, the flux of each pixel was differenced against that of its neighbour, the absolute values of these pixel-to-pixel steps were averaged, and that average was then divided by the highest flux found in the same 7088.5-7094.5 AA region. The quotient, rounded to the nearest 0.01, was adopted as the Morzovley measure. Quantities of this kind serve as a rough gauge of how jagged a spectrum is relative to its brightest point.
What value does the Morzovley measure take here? 0.13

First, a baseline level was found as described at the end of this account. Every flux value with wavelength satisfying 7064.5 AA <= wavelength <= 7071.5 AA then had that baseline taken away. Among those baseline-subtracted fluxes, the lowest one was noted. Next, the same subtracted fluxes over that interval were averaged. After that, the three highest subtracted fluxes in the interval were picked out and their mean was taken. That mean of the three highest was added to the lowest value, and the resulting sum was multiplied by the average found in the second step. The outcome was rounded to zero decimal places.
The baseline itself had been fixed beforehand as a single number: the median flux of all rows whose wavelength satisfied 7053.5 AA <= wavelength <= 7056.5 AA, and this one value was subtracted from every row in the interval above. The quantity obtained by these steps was 16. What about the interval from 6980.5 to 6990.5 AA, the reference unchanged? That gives 8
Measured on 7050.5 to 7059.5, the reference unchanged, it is 2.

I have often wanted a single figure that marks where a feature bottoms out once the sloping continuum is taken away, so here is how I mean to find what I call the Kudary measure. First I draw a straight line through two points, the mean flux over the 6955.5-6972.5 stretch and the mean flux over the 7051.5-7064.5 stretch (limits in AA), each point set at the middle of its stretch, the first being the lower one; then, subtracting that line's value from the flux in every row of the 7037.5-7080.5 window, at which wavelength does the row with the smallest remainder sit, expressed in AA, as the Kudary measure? 7067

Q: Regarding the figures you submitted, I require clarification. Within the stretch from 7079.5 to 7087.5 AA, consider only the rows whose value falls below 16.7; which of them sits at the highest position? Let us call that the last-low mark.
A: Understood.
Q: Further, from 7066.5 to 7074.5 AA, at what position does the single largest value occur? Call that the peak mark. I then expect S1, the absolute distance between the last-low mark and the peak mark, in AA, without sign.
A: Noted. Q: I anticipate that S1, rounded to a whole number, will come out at 12 AA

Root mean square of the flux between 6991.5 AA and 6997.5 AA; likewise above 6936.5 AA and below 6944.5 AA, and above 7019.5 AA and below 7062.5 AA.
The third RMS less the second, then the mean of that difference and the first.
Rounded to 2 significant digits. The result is 8.3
